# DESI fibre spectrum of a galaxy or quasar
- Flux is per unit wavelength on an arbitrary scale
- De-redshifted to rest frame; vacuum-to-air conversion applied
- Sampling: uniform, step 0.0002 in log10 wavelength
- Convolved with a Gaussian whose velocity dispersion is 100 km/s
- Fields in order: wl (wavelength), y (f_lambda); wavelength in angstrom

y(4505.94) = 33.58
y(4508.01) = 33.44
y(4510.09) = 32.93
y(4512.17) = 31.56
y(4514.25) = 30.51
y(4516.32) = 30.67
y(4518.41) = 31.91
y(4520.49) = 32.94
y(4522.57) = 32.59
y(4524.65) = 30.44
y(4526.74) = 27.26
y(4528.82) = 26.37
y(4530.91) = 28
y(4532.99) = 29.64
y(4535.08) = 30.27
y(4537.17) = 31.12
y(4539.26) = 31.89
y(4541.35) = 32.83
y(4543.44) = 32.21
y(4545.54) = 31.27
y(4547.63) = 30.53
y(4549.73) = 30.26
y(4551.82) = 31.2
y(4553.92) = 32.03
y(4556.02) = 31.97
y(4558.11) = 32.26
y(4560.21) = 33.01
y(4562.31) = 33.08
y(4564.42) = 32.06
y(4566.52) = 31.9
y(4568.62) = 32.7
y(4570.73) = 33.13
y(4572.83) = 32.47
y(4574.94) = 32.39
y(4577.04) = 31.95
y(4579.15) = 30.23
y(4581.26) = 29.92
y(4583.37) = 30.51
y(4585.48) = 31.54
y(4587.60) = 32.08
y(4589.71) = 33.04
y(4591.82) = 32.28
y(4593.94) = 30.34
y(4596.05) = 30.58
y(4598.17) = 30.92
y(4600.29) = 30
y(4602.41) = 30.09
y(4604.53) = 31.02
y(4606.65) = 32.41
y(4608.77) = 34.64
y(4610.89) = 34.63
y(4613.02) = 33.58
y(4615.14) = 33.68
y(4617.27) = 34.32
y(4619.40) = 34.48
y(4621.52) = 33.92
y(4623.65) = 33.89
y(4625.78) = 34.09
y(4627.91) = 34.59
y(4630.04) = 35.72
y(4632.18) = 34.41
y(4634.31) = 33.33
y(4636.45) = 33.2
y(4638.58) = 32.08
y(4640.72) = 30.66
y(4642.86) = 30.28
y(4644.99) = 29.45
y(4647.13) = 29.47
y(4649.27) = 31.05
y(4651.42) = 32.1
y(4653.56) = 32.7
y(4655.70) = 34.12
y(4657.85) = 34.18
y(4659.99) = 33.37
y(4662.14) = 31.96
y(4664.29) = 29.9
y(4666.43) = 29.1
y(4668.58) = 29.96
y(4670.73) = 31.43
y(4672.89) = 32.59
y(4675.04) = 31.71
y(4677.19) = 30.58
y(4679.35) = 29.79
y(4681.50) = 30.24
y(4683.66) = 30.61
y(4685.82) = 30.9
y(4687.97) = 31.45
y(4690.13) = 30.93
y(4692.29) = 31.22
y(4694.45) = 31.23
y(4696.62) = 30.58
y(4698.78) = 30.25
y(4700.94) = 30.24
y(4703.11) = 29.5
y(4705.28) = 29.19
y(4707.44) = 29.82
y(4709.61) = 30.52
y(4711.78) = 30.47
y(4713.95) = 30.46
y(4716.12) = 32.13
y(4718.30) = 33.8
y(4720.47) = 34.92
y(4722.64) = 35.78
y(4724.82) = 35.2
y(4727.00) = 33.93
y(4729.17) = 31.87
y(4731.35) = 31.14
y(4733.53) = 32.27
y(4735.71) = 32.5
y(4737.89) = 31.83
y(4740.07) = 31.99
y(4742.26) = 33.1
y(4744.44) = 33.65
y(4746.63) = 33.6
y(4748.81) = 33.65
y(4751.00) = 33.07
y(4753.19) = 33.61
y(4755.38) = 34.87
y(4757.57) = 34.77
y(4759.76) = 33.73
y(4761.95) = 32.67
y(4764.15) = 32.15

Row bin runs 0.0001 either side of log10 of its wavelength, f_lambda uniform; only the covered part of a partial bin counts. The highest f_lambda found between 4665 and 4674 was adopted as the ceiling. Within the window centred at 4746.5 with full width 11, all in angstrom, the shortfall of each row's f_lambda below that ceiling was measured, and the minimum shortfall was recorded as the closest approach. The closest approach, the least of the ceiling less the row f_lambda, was -1.1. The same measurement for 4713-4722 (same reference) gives -2.3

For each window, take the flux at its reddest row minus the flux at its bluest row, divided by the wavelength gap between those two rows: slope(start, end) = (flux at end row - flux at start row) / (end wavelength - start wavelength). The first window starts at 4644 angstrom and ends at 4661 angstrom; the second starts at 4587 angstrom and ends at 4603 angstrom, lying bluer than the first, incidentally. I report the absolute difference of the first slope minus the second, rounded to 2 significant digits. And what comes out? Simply 0.40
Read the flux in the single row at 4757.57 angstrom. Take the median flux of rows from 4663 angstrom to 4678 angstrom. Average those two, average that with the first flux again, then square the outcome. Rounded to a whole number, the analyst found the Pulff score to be 1137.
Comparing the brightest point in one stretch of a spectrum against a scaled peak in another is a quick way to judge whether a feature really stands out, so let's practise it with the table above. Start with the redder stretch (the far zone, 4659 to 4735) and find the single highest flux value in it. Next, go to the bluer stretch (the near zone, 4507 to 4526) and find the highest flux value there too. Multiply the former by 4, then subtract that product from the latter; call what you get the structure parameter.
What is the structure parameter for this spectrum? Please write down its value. -110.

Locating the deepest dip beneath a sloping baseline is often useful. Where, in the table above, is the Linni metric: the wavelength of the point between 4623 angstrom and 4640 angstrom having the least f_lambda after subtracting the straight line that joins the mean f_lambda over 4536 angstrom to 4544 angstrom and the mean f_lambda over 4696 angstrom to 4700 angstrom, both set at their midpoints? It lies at 4638.58 angstrom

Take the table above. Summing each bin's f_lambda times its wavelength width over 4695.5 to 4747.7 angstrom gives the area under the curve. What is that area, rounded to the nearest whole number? 1672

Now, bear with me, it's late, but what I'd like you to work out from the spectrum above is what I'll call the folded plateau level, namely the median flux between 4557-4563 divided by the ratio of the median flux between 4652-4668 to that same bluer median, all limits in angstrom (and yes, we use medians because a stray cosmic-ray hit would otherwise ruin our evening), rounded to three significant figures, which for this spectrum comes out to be 33.3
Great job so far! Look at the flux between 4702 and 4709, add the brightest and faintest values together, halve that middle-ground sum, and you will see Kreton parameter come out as 29.5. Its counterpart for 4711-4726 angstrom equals 33.1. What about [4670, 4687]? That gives 31.2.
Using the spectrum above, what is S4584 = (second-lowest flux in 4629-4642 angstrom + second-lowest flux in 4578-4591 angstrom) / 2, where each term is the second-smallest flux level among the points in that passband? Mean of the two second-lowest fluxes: 31.2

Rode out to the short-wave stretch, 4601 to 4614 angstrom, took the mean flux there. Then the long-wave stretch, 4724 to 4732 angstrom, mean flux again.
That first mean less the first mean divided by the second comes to 31.7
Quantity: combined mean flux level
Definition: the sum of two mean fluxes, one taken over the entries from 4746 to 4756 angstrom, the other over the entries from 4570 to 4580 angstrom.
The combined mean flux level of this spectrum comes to 65.8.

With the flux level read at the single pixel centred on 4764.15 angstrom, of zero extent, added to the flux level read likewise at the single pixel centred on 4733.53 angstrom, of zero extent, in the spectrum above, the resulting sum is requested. 64.4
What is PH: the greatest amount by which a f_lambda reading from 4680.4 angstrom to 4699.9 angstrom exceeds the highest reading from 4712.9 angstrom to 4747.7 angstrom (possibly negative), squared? 19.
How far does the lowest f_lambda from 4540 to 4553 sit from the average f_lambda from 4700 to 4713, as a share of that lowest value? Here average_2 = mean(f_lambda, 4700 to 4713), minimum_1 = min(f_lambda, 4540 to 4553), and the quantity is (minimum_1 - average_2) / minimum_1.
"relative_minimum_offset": 0.01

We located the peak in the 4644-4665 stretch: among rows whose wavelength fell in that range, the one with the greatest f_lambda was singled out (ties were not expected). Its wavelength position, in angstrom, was 4657.85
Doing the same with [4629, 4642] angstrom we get 4630.04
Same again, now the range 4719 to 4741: 4722.64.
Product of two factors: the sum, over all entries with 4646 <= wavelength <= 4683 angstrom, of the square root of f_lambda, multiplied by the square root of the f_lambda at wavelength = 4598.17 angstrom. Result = 530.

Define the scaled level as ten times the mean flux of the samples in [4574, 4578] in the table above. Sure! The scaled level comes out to 322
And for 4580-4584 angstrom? 302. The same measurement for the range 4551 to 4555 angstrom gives 316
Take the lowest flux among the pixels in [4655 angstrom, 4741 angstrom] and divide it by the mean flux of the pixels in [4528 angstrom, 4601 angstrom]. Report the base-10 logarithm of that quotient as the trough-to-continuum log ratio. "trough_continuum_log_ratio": -0.032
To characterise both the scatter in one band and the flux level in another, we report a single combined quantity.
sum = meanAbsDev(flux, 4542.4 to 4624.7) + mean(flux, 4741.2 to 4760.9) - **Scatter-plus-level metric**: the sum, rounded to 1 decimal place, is 34.9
